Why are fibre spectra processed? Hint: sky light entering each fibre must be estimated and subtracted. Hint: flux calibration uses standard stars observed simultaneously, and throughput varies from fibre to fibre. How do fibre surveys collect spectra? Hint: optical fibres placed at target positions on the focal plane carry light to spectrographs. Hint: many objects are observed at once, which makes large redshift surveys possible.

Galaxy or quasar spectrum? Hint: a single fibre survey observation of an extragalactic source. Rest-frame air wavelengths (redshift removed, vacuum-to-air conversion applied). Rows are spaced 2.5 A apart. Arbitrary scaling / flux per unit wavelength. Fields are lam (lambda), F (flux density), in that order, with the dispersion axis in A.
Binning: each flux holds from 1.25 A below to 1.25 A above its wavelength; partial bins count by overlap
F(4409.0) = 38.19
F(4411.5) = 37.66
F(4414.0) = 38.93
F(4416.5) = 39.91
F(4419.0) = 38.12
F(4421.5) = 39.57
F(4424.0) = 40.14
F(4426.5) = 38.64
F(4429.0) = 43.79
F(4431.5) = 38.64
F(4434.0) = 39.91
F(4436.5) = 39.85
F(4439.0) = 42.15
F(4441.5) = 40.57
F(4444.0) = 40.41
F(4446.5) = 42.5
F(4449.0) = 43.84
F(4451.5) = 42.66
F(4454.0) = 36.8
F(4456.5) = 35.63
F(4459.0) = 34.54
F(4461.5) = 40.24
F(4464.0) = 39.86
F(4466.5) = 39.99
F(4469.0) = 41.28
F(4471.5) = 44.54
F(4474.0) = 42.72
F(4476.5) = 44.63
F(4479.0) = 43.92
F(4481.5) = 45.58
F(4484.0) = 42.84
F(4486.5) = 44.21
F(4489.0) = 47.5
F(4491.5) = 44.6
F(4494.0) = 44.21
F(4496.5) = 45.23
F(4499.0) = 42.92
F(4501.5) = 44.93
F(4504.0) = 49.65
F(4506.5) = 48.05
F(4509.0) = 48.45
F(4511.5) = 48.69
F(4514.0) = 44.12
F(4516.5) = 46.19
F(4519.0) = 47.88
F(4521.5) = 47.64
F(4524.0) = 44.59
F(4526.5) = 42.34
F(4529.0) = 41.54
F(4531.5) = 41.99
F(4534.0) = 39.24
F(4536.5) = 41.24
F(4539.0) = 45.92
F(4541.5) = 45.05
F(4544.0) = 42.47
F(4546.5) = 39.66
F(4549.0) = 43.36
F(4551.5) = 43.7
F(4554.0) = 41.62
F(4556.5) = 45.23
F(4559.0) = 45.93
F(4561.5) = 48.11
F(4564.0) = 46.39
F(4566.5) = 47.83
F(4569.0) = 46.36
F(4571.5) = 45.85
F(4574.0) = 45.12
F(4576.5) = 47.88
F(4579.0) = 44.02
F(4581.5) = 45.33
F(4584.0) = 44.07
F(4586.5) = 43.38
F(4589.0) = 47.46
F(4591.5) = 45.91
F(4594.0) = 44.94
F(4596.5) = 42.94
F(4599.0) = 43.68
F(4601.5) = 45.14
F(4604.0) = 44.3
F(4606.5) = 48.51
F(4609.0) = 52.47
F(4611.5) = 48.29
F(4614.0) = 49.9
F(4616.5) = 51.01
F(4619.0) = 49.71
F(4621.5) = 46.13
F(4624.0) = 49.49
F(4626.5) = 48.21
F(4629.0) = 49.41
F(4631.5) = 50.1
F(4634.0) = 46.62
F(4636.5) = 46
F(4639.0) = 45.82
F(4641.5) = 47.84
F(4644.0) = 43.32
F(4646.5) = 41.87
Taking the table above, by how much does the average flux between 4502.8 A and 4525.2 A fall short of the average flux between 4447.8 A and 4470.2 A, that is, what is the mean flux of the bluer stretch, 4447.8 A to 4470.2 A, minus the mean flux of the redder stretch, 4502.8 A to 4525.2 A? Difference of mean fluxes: -8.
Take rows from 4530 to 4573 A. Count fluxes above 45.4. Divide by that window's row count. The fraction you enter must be 0.41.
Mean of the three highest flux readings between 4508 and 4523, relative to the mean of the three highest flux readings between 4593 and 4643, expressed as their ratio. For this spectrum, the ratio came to 0.944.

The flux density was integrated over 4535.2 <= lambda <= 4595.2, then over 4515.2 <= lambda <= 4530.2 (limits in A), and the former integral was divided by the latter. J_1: 4.0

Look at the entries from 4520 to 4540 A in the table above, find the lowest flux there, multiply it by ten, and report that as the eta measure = 392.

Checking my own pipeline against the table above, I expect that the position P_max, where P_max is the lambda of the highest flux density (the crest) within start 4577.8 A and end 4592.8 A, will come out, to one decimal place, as 4589.0 A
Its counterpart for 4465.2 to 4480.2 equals 4476.5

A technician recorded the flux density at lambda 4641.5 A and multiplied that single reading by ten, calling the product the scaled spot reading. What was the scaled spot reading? 478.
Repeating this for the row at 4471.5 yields 445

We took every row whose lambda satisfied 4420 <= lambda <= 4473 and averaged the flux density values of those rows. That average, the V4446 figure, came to 40.3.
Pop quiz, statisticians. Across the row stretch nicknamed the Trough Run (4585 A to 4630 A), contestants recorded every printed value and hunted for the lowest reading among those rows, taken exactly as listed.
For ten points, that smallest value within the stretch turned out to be 42.94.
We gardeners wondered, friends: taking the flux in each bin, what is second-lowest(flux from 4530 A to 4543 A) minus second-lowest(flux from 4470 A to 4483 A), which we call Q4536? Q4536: -3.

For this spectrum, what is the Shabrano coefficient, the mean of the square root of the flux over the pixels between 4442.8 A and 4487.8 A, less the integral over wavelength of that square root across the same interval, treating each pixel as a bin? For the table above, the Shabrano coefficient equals -283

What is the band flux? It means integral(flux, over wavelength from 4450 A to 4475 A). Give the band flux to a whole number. 996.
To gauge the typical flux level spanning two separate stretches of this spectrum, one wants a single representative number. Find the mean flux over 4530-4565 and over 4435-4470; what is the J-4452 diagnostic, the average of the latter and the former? 41.8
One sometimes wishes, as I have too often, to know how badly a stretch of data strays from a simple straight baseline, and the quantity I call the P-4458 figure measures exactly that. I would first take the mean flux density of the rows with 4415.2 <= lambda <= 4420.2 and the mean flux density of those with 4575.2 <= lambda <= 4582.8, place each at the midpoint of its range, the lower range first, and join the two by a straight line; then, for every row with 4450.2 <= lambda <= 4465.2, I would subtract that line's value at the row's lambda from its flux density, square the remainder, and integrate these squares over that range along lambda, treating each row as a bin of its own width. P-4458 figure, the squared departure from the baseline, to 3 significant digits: 210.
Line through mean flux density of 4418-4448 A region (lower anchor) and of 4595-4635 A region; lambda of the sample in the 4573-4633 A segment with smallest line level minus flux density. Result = 4609.0 A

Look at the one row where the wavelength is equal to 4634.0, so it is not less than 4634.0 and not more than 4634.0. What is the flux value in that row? 46.62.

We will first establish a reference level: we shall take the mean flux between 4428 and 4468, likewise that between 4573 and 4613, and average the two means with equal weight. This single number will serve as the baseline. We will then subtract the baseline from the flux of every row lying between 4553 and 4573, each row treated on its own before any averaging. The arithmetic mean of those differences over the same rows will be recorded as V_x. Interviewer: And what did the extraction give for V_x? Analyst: 3.0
